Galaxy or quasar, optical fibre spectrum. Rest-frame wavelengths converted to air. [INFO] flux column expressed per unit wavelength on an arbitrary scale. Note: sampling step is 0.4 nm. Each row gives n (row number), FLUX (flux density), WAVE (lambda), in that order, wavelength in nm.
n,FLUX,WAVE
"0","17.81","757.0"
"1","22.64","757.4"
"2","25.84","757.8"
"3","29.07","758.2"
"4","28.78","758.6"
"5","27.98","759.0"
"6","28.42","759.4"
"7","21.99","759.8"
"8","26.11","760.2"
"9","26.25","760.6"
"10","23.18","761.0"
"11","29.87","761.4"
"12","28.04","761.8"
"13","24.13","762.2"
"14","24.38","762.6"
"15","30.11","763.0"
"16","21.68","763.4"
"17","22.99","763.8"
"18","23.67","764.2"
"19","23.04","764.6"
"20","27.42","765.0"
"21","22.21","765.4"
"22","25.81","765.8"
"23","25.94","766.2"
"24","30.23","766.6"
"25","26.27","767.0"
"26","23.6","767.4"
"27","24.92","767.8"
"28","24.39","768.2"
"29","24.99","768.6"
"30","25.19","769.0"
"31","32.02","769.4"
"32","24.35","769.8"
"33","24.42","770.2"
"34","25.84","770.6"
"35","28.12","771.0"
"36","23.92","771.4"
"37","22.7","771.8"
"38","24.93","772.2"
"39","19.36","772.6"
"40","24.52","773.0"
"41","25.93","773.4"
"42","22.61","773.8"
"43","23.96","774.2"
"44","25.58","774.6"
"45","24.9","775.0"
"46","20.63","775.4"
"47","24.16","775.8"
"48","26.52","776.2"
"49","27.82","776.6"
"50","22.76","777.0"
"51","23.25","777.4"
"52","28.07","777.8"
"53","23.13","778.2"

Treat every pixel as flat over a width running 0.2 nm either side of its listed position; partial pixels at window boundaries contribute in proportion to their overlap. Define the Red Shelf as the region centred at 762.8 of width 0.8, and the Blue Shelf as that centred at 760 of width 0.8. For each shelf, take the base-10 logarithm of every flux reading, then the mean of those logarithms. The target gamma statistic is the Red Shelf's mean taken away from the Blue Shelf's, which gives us -0.05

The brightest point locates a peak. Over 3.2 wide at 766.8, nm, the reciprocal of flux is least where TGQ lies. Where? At 766.6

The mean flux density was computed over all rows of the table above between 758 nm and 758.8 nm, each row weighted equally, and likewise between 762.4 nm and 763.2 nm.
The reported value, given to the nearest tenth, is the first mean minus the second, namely 1.7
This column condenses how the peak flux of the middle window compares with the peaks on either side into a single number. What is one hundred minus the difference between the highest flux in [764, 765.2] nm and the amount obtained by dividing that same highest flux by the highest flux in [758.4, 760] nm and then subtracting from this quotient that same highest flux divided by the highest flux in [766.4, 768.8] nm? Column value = 73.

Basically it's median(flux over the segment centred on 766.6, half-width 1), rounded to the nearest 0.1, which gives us 25.9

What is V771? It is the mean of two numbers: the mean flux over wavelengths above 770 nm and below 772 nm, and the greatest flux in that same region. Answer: 26.6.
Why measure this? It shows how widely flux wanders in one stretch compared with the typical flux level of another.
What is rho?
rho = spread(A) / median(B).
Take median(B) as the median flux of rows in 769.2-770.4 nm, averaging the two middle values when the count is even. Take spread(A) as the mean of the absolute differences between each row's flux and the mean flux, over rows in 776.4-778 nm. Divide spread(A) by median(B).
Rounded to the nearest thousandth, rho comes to 0.101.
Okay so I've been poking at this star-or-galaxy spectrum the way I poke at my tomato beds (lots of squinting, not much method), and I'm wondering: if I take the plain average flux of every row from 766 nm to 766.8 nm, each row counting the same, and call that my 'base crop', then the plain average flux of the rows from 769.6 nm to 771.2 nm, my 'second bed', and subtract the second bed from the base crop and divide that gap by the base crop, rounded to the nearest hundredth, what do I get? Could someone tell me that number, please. 0.09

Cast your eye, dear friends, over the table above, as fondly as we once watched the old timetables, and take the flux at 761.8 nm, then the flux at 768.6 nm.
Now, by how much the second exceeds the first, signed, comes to -3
